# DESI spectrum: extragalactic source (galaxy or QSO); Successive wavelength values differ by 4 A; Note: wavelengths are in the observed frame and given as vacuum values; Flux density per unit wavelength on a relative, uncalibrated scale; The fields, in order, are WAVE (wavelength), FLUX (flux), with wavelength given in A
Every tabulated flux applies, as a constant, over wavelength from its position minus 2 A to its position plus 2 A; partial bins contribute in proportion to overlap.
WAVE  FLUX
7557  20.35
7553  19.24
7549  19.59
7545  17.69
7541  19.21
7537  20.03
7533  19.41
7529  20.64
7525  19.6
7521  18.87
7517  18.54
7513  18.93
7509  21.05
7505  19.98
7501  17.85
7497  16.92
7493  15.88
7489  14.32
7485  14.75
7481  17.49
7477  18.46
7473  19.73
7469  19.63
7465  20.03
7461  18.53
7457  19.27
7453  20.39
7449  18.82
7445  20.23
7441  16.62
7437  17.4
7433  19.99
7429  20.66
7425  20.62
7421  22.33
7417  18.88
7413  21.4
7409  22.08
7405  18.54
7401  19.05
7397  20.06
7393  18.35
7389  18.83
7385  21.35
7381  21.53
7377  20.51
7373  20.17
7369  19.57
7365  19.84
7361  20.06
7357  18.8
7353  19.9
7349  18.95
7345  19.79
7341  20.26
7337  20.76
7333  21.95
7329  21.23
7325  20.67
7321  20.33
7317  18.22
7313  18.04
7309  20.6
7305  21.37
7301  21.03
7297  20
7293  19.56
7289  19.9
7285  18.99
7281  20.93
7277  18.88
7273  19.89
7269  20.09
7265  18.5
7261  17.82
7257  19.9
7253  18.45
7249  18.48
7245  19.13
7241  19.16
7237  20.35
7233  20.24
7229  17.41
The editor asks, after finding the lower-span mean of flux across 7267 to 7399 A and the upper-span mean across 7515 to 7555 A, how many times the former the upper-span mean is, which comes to 0.96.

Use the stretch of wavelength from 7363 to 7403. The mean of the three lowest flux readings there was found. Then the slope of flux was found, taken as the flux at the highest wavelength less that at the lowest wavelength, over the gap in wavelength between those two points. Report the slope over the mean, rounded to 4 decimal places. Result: -0.0012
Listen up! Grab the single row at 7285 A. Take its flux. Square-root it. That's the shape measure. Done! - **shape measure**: 4.36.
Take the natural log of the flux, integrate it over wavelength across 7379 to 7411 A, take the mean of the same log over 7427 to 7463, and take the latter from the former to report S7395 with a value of 93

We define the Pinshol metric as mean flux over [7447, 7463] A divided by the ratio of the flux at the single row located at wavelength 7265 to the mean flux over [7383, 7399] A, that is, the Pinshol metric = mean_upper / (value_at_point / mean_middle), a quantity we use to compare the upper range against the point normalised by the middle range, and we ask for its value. 20.4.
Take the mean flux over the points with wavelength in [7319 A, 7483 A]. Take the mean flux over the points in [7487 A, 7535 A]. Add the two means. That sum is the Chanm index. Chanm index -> 38.3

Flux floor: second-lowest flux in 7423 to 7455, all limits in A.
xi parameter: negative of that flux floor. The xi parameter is -17.4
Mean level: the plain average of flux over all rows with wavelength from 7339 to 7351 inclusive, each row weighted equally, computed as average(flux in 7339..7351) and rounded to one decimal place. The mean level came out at 19.7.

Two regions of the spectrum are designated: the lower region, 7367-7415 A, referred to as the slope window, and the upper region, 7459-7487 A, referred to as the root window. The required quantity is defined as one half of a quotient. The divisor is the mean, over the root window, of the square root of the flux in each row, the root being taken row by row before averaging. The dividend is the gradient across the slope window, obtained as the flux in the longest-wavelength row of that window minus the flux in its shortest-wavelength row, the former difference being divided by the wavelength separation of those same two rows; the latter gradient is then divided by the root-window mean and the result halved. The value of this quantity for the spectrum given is 0.0049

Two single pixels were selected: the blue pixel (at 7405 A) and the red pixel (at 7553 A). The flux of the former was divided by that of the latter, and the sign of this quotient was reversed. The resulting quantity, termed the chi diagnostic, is -0.964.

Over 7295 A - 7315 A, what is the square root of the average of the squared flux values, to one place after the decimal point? 20.2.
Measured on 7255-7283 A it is 19.5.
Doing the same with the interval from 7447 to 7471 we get 19.5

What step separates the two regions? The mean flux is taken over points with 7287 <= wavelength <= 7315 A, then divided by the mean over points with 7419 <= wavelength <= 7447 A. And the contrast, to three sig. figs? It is 1.02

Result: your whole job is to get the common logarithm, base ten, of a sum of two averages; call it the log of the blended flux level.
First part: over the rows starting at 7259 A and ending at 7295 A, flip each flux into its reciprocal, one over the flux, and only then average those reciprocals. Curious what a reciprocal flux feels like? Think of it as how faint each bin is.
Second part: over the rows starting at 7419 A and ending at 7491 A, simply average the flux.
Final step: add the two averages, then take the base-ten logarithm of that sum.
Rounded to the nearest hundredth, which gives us 1.28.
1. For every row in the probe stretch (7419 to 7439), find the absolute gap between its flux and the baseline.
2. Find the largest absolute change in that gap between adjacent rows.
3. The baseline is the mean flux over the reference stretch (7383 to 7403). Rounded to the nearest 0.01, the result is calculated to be 1.71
